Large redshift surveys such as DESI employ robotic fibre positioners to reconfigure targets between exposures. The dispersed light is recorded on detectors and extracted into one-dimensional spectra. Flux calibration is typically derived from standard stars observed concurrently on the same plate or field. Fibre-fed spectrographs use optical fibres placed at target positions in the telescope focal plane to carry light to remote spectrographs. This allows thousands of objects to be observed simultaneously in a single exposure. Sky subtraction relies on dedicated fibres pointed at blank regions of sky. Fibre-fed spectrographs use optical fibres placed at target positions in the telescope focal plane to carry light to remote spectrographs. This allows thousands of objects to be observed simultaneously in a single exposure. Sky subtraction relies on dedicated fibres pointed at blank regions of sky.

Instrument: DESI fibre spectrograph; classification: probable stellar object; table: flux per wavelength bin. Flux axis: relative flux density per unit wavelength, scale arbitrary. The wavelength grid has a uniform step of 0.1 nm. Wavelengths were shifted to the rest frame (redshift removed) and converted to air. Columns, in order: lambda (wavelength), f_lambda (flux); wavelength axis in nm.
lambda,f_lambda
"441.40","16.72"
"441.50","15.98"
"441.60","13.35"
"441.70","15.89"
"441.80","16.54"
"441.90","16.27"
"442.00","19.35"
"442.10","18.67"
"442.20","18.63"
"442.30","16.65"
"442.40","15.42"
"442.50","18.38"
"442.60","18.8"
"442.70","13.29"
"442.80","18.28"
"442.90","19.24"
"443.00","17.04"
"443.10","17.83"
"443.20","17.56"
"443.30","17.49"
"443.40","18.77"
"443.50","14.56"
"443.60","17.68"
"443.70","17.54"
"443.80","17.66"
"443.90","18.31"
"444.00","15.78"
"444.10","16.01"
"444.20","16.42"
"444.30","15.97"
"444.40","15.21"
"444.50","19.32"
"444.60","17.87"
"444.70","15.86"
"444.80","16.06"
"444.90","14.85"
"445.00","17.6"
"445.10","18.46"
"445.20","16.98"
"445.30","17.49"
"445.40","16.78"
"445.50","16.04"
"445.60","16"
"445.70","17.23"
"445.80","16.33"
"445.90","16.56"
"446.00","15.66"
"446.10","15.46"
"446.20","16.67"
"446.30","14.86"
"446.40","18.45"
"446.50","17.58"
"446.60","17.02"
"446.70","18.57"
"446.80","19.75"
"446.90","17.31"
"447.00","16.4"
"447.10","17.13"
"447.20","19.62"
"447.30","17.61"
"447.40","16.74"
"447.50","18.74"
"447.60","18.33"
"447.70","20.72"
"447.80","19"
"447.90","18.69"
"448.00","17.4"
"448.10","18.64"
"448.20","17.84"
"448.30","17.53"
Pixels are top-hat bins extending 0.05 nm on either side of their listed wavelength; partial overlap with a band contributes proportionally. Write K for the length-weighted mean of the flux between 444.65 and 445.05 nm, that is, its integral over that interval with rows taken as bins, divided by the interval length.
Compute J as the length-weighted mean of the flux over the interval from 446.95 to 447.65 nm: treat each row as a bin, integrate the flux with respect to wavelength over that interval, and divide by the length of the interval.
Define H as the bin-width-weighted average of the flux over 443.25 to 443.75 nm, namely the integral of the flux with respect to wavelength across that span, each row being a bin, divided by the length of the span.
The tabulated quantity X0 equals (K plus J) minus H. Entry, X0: 16.7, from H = 17.2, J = 17.8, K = 16.1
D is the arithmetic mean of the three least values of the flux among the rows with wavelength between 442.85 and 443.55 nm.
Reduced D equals 16.4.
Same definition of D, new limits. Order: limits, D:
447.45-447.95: 18.6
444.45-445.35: 15.6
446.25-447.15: 16.1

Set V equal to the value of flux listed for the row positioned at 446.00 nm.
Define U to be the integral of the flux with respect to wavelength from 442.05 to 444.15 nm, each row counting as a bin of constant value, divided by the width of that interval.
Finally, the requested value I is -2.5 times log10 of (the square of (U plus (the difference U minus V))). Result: -6.39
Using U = 17.3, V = 15.66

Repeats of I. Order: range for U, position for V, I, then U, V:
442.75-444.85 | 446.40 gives -6.00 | 17.2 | 18.45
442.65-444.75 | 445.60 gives -6.28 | 17.0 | 16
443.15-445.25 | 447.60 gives -5.96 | 17.0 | 18.33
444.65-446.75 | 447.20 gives -5.69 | 16.7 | 19.62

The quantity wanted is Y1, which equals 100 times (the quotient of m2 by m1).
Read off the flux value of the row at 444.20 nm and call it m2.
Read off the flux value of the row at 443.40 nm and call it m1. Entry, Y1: 87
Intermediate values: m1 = 18.77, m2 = 16.42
